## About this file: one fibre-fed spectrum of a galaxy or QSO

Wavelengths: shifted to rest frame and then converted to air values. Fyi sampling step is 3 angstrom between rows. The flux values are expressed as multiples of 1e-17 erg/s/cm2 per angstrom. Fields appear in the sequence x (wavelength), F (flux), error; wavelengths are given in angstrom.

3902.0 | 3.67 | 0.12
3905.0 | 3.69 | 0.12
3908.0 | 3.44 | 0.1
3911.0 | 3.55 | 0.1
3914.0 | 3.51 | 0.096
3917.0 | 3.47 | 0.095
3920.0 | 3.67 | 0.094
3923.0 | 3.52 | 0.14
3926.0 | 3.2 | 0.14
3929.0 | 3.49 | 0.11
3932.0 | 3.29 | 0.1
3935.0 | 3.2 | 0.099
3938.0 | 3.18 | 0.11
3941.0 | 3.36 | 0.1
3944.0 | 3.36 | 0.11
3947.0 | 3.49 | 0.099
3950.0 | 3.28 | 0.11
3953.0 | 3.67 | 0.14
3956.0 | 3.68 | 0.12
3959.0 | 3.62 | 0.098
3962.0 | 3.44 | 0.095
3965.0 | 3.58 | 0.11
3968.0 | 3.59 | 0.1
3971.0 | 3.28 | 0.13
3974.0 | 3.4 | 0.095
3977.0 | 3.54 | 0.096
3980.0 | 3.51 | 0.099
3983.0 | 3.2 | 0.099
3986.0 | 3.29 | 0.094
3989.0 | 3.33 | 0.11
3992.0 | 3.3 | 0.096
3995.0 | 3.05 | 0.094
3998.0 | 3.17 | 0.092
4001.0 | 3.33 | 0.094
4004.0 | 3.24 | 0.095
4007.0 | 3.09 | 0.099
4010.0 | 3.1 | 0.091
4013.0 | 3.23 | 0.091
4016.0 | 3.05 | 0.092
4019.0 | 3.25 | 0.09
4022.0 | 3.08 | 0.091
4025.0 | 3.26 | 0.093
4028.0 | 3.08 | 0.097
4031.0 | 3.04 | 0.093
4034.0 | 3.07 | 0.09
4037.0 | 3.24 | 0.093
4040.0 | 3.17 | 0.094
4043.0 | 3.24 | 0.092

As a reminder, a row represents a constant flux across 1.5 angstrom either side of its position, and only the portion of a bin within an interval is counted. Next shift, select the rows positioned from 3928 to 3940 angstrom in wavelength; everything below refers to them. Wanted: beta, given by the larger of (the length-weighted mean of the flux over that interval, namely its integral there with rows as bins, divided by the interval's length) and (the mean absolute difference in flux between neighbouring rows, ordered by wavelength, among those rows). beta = 3.28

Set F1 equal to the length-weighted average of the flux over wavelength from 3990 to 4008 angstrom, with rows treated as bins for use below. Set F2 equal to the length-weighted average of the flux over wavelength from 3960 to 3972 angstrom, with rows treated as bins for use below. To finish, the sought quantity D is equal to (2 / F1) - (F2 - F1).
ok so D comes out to 0.34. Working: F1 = 3.2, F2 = 3.49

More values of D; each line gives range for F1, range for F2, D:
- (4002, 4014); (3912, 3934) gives 0.35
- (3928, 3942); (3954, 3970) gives 0.33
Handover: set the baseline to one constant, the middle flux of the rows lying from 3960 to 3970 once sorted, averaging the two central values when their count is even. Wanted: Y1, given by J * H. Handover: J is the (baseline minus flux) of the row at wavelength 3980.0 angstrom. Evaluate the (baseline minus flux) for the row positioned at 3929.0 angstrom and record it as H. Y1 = 0.01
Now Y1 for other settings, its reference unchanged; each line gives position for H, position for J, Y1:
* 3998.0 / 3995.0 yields 0.22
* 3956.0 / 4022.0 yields -0.05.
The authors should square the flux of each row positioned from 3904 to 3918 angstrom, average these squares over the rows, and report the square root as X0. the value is 3.53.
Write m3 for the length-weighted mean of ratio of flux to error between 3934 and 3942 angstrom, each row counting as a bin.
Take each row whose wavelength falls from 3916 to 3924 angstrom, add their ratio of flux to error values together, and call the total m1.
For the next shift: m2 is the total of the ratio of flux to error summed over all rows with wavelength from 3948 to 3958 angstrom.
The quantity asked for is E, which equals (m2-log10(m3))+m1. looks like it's 186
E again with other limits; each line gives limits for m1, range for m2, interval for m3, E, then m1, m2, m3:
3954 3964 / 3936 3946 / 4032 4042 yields 195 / 104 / 93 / 34.2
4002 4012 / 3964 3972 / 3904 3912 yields 192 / 99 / 94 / 33.6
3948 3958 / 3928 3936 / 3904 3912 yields 182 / 87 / 97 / 33.6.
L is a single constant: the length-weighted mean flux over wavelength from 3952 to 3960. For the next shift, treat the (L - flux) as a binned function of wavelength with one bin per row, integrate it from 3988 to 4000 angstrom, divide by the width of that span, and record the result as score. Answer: 0.45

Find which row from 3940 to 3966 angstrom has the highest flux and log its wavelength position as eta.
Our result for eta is 3956.0 angstrom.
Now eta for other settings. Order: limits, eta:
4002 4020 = 4019.0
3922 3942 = 3923.0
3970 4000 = 3977.0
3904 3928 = 3905.0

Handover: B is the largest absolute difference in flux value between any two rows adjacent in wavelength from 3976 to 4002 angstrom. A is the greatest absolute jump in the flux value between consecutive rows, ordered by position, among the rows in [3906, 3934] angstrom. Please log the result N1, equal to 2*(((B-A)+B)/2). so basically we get 0.3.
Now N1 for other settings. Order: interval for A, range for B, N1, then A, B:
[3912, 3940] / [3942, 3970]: 0.5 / 0.320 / 0.39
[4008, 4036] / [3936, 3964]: 0.6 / 0.200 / 0.39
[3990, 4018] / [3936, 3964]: 0.5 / 0.250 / 0.39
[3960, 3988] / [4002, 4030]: 0.1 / 0.310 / 0.20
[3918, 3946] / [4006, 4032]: 0.1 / 0.320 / 0.20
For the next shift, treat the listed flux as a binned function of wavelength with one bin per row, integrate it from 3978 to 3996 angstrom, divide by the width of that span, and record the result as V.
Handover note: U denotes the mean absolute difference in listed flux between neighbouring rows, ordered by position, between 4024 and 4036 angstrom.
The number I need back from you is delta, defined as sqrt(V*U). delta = 0.52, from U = 0.083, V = 3.29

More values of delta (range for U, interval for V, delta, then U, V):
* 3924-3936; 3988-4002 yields 0.79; 0.193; 3.23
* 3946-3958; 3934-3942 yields 0.81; 0.203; 3.24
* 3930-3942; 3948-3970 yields 0.59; 0.097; 3.54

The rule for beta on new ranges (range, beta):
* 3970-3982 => 3.43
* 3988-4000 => 3.21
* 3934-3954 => 3.36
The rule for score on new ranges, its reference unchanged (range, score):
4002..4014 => 0.49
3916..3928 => 0.19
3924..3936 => 0.35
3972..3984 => 0.24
